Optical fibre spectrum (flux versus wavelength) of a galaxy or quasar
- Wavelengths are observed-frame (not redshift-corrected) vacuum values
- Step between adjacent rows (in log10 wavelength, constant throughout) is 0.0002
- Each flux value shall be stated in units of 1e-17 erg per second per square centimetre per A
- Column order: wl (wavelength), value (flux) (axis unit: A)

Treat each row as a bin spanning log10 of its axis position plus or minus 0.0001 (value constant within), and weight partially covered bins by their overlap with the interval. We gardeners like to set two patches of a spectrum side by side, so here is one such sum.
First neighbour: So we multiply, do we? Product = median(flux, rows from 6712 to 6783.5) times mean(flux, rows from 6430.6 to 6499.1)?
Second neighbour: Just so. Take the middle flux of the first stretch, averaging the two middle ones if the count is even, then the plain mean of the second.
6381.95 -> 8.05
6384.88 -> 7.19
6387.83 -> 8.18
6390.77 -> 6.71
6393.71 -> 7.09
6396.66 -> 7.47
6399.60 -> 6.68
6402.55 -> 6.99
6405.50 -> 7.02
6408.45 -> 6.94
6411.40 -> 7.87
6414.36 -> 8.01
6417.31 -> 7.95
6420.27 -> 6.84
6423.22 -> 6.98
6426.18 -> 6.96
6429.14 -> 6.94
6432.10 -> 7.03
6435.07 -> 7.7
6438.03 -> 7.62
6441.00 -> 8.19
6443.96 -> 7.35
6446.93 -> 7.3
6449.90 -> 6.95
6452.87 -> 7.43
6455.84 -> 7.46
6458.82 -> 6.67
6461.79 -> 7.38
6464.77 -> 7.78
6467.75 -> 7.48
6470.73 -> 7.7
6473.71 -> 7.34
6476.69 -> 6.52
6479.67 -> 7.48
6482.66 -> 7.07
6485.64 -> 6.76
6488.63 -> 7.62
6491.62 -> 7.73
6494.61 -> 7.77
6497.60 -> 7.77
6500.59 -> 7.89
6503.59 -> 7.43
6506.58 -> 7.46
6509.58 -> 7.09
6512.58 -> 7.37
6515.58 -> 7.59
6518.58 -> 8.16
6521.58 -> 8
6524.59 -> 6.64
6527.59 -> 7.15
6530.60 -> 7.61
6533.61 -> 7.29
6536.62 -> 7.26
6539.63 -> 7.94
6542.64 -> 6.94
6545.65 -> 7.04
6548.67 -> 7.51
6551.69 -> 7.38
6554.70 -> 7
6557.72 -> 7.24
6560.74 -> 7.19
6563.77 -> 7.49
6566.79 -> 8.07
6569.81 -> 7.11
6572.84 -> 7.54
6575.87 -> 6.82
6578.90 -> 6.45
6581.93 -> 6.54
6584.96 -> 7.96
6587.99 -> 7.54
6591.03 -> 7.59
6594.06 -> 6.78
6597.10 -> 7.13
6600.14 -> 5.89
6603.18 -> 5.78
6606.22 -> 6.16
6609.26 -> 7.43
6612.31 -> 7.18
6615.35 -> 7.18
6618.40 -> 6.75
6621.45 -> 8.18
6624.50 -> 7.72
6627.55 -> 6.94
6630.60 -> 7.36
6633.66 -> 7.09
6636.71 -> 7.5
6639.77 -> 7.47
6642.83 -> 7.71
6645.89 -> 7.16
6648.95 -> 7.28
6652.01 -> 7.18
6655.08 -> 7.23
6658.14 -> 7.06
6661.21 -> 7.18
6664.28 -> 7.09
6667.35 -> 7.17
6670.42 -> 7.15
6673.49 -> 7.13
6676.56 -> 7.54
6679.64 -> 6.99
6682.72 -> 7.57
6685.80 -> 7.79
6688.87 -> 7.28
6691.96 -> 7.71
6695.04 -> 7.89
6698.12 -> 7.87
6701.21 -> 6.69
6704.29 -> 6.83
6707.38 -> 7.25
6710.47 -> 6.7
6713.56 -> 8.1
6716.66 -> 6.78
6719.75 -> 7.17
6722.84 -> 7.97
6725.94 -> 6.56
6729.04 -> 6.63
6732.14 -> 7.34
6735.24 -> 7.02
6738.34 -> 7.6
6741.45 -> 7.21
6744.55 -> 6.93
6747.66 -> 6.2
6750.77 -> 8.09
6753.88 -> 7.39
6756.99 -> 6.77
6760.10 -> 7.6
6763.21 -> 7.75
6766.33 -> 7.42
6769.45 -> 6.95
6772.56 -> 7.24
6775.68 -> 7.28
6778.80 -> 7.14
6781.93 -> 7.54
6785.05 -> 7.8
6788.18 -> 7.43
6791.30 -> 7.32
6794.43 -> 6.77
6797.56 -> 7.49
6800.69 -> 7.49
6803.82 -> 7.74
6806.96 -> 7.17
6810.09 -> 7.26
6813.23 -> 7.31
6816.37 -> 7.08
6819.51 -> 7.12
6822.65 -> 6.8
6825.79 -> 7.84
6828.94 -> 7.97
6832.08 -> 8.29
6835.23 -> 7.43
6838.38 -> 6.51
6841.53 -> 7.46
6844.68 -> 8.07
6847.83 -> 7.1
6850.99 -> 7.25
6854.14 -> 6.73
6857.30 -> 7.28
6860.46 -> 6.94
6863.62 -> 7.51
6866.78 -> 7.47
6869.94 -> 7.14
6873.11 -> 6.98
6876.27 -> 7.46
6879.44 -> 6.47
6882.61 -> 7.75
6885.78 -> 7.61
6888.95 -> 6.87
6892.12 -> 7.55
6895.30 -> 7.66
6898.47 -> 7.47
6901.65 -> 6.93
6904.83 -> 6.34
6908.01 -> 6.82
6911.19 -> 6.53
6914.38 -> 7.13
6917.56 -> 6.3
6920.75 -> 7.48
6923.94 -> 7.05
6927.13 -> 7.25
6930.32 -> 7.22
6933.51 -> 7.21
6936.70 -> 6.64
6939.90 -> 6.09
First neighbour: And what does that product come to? 53.5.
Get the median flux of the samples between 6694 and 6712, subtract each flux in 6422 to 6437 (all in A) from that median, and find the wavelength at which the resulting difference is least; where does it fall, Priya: 6435.07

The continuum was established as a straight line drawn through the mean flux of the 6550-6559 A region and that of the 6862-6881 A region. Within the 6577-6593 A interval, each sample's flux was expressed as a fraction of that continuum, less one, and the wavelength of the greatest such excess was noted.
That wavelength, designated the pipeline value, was 6584.96 A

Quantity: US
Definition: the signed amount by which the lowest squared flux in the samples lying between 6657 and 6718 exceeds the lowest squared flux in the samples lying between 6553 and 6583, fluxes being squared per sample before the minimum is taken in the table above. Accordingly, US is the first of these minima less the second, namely 3.2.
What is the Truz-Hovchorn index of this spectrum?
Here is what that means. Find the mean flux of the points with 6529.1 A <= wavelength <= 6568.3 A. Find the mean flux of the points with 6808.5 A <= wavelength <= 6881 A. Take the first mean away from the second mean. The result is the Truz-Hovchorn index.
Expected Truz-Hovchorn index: -0.10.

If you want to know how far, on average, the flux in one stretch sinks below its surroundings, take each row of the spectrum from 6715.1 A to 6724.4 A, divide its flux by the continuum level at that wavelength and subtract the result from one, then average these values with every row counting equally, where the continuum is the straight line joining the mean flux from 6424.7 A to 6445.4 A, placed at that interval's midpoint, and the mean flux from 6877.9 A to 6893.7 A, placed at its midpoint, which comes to 0.000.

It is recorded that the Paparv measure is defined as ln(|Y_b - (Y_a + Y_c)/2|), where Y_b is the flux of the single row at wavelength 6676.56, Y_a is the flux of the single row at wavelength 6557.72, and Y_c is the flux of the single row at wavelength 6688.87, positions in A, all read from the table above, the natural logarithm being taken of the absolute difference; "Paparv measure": -1.3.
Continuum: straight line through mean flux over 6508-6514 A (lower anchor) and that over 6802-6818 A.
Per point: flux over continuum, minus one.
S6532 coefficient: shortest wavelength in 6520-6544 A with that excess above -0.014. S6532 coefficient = 6521.58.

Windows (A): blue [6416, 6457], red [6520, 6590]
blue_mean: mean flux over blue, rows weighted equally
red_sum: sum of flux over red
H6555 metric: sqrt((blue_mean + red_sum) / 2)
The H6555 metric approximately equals 9.4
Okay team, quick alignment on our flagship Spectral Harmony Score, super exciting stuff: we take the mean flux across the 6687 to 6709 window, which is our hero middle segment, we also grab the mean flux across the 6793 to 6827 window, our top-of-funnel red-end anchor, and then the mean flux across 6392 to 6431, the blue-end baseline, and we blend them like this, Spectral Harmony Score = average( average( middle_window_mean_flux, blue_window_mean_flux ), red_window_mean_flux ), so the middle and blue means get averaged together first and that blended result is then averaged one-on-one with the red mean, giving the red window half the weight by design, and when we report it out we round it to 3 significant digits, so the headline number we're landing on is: 7.28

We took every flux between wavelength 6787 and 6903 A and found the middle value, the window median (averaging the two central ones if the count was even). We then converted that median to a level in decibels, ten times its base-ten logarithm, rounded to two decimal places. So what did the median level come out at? 8.65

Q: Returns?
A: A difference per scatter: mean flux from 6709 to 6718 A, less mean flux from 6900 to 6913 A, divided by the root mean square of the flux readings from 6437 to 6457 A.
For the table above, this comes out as 0.07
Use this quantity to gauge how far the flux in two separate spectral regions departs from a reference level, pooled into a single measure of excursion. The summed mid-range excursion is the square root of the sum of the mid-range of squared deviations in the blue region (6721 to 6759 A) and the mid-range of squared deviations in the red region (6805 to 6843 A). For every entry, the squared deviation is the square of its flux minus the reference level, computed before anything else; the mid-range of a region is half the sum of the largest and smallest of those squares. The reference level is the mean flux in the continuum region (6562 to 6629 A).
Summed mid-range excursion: 1.09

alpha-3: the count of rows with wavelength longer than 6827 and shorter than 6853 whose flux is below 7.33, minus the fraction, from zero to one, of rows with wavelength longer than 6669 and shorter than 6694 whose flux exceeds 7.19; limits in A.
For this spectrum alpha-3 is 2.4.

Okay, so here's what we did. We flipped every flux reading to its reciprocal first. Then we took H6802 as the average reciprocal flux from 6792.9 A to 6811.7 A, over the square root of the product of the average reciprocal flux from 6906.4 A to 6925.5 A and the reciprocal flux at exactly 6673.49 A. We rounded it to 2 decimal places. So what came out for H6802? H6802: 0.96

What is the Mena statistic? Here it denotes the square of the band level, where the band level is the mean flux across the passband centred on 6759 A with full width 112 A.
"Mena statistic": 52.7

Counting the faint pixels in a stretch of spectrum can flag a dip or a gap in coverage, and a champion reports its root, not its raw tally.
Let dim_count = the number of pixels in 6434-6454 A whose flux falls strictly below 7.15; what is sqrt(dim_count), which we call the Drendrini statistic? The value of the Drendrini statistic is 1.00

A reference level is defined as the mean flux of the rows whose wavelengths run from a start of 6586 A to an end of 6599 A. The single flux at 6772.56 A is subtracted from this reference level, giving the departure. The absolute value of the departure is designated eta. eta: 0.0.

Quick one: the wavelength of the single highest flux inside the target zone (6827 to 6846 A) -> 6832.08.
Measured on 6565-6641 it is 6621.45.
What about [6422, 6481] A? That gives 6441.00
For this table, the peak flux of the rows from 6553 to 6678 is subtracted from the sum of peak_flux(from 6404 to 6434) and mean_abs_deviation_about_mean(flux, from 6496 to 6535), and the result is 0.14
